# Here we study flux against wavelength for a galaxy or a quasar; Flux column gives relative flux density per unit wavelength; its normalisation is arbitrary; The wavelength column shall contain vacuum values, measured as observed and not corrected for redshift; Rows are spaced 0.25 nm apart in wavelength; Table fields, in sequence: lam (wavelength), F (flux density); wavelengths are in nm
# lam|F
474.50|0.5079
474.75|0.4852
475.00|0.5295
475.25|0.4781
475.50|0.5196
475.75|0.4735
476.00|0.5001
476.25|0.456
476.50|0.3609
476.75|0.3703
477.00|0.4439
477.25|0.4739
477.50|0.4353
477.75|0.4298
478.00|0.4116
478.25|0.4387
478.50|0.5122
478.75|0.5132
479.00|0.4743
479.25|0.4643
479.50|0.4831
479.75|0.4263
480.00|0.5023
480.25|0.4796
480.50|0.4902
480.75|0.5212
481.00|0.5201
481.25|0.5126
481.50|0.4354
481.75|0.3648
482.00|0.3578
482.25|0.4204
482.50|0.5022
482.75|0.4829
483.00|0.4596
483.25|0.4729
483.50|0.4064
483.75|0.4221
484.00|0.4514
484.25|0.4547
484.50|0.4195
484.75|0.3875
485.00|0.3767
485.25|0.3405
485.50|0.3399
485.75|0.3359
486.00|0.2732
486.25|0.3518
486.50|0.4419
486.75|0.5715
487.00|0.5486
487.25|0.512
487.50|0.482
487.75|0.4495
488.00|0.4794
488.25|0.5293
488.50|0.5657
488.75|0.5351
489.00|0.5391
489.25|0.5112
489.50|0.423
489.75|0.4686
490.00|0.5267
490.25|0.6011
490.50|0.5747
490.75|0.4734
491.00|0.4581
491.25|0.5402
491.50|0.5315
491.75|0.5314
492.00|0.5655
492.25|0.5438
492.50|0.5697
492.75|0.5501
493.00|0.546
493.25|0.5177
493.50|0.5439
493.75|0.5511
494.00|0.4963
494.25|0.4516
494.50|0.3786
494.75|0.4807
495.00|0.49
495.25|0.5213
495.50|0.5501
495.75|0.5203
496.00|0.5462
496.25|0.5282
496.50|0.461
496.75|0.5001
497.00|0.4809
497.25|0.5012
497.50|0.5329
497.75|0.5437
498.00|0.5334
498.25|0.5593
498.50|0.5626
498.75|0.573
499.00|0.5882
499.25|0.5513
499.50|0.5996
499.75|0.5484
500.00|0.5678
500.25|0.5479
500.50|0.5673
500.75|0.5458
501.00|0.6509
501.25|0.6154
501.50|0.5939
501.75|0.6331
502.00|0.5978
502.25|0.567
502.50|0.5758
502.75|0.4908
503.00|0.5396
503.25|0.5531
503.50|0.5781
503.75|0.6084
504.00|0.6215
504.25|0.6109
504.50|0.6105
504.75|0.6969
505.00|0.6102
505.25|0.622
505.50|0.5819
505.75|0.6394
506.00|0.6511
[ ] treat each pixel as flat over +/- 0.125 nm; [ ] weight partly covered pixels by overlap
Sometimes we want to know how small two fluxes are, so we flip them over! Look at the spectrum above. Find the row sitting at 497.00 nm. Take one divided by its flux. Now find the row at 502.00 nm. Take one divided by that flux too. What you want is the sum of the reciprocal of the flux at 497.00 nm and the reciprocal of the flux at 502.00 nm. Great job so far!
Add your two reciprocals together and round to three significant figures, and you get 3.75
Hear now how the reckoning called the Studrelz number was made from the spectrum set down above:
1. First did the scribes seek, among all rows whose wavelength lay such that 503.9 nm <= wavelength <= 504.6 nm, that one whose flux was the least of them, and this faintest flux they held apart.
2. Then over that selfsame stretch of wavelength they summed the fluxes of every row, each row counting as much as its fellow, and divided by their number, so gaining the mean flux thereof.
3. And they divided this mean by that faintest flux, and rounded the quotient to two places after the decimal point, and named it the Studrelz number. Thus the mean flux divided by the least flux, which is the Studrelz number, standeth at 1.01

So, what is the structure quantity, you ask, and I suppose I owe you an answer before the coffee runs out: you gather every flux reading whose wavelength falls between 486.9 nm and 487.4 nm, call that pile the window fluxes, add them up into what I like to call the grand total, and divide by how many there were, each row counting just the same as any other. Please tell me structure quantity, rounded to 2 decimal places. 0.53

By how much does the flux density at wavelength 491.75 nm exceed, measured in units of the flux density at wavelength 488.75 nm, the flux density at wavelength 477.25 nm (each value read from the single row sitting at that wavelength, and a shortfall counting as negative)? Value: 0.11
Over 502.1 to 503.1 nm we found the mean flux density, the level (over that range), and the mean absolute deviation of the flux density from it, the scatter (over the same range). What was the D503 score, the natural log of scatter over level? -3.0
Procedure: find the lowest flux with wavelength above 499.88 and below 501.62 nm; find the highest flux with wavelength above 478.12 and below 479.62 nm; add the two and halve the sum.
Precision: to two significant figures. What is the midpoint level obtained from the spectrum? 0.53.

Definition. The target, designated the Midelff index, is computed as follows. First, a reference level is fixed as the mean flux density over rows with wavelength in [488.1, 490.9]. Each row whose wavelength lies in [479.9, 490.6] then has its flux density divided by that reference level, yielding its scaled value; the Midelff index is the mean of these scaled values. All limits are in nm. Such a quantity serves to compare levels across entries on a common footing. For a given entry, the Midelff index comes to 0.88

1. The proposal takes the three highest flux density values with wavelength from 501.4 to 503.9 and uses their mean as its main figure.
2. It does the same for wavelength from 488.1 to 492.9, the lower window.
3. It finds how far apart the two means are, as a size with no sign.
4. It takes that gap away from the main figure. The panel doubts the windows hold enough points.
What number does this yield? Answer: 0.58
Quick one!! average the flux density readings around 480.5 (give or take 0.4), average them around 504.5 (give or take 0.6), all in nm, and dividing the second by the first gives 1.27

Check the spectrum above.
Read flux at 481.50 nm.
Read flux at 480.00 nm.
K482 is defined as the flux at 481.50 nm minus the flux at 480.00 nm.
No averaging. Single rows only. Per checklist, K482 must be -0.067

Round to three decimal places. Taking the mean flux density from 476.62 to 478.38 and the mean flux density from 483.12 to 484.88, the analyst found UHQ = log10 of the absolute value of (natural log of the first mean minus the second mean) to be 0.106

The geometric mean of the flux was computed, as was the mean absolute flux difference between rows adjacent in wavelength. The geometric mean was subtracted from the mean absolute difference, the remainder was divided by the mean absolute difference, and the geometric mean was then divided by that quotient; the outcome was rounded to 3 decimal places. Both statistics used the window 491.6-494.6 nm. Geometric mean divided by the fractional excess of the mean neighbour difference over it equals -0.033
